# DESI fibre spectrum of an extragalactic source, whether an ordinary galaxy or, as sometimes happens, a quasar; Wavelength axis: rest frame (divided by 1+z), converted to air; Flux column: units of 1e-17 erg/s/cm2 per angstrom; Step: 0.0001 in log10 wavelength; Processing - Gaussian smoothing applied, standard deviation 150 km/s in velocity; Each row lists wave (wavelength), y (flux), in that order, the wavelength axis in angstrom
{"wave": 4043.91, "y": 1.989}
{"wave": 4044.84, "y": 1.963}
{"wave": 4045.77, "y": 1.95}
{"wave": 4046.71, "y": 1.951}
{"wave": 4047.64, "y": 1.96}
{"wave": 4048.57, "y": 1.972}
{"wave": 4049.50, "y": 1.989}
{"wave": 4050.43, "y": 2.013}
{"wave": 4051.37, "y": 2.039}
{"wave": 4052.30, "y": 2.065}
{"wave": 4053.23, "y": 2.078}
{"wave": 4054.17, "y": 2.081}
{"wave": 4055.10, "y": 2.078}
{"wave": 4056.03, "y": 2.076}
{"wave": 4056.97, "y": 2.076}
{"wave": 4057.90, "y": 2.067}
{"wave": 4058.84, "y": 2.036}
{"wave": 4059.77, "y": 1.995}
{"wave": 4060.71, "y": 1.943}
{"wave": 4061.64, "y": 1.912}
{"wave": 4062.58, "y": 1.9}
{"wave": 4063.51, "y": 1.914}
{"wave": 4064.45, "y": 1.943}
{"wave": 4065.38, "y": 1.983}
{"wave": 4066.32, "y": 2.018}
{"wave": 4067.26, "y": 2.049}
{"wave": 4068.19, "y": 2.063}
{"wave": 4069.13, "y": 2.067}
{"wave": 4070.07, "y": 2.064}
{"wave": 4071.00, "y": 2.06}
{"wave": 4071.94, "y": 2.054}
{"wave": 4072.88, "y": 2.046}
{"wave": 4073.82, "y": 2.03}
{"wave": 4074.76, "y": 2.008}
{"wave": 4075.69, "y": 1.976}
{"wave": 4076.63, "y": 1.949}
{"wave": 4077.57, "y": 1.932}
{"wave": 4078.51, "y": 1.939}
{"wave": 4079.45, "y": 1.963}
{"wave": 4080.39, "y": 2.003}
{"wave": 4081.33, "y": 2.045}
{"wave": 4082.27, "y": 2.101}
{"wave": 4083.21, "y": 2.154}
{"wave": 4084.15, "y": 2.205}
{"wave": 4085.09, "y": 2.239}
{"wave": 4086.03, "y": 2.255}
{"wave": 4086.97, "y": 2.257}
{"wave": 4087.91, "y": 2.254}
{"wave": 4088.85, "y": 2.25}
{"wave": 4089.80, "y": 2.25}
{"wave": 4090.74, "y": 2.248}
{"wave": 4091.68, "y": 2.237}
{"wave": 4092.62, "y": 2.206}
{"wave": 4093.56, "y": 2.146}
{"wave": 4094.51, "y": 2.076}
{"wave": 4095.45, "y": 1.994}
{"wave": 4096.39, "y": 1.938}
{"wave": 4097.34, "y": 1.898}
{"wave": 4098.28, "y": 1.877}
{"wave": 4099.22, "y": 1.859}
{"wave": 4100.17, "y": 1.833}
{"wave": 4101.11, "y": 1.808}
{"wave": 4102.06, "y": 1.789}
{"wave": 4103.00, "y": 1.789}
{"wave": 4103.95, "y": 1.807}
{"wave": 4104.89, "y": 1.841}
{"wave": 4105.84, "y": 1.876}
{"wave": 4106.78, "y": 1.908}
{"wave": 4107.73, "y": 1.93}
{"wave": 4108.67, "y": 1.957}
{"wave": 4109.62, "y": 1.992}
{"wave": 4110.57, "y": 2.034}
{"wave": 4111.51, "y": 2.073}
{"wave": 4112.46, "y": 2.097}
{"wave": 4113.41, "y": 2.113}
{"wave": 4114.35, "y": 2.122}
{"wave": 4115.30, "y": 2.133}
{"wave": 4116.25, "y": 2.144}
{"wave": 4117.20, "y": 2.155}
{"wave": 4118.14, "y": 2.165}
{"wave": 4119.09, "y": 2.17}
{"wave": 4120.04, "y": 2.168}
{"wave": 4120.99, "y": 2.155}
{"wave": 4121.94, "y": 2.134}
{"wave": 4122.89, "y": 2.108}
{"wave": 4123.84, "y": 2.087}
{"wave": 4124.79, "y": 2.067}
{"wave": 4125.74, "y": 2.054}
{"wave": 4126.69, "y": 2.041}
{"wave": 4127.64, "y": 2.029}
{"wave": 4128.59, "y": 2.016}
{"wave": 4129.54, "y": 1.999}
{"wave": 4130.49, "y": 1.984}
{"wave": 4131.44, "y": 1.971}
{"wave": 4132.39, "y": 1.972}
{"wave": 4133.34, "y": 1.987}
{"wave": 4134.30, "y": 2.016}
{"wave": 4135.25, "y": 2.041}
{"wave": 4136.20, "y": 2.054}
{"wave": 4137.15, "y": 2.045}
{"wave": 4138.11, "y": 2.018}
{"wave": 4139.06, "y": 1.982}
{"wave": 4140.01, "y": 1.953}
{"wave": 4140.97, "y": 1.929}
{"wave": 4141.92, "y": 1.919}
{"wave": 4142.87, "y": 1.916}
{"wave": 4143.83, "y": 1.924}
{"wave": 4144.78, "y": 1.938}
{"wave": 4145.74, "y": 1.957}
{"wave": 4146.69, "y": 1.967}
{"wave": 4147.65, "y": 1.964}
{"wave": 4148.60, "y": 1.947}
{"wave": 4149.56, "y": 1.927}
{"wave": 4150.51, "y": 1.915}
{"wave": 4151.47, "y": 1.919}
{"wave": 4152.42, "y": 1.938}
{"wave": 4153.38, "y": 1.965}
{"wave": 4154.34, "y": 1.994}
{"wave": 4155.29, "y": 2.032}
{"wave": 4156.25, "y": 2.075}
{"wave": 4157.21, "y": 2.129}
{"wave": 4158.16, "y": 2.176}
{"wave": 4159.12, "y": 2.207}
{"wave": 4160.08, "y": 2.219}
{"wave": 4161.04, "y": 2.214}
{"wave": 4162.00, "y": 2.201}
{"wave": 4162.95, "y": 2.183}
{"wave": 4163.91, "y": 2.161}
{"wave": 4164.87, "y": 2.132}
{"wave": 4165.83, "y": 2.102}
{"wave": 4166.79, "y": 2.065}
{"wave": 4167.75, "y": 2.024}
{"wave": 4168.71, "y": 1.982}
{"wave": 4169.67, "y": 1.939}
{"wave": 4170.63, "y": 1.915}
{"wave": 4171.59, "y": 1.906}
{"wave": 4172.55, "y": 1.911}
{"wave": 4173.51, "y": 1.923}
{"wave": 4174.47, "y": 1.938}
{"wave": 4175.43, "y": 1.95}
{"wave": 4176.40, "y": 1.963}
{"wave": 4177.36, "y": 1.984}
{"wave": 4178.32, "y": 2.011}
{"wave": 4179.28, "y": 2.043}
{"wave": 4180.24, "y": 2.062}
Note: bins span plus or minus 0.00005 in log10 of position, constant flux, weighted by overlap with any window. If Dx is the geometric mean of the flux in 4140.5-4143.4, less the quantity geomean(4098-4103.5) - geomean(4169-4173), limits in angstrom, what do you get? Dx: 2.01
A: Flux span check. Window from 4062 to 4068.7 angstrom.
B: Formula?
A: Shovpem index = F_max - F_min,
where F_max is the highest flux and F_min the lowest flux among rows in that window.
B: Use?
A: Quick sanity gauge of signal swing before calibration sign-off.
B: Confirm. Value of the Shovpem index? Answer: 0.16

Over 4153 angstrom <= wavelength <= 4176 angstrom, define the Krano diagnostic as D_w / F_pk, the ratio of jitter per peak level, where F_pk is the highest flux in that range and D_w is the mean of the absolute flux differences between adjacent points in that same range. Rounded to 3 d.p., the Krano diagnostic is 0.012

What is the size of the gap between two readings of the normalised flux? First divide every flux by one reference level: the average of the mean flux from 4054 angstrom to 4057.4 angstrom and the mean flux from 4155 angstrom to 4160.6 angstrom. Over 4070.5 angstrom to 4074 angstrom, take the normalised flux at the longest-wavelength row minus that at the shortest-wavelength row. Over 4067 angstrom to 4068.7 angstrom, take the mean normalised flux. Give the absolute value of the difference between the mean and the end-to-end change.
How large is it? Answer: 0.99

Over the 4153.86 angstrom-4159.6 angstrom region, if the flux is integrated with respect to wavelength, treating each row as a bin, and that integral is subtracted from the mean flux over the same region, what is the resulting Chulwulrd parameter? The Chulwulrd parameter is -10.0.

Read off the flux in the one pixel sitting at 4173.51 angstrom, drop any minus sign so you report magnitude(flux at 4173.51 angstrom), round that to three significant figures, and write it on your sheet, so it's 1.92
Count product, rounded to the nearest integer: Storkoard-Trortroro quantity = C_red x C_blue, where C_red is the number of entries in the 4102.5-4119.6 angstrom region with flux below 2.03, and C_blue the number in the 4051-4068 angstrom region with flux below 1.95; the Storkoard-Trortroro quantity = 40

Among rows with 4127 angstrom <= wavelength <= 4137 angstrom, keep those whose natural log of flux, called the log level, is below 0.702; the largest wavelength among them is 4134.30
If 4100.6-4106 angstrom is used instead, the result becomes 4105.84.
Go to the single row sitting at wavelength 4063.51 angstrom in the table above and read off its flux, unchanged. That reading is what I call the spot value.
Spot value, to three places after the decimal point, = 1.914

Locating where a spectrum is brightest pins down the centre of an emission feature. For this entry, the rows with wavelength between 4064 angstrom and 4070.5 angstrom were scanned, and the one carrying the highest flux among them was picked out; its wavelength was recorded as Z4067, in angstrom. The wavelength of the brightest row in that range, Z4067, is 4069.13 angstrom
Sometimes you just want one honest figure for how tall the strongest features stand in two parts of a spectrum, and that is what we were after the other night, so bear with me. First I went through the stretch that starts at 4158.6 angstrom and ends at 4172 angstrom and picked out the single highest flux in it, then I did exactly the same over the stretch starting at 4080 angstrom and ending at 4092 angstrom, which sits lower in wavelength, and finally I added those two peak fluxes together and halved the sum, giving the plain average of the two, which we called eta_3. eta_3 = 2.24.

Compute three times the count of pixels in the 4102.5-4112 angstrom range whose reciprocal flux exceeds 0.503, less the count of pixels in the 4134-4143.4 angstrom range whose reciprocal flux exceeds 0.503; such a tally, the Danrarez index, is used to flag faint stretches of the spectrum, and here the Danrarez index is 16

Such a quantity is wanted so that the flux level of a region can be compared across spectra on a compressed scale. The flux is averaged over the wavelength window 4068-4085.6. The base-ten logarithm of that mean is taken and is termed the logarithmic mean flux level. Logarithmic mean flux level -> 0.311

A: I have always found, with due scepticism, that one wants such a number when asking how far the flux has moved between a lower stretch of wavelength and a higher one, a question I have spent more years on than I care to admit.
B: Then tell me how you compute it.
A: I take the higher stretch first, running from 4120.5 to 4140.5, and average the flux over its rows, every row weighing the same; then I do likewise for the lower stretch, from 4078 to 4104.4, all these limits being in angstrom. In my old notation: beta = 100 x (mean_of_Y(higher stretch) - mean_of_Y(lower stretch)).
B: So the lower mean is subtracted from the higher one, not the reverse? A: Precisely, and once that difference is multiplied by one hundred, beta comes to -2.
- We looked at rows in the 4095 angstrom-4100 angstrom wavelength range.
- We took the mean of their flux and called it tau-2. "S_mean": 1.91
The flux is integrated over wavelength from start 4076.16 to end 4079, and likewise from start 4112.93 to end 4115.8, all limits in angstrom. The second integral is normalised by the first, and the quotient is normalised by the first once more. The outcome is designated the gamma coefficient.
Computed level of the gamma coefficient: 0.20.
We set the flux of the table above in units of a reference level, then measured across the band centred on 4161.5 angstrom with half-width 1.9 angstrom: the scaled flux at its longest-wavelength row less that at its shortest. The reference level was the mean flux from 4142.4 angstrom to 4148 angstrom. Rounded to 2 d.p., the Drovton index -0.02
